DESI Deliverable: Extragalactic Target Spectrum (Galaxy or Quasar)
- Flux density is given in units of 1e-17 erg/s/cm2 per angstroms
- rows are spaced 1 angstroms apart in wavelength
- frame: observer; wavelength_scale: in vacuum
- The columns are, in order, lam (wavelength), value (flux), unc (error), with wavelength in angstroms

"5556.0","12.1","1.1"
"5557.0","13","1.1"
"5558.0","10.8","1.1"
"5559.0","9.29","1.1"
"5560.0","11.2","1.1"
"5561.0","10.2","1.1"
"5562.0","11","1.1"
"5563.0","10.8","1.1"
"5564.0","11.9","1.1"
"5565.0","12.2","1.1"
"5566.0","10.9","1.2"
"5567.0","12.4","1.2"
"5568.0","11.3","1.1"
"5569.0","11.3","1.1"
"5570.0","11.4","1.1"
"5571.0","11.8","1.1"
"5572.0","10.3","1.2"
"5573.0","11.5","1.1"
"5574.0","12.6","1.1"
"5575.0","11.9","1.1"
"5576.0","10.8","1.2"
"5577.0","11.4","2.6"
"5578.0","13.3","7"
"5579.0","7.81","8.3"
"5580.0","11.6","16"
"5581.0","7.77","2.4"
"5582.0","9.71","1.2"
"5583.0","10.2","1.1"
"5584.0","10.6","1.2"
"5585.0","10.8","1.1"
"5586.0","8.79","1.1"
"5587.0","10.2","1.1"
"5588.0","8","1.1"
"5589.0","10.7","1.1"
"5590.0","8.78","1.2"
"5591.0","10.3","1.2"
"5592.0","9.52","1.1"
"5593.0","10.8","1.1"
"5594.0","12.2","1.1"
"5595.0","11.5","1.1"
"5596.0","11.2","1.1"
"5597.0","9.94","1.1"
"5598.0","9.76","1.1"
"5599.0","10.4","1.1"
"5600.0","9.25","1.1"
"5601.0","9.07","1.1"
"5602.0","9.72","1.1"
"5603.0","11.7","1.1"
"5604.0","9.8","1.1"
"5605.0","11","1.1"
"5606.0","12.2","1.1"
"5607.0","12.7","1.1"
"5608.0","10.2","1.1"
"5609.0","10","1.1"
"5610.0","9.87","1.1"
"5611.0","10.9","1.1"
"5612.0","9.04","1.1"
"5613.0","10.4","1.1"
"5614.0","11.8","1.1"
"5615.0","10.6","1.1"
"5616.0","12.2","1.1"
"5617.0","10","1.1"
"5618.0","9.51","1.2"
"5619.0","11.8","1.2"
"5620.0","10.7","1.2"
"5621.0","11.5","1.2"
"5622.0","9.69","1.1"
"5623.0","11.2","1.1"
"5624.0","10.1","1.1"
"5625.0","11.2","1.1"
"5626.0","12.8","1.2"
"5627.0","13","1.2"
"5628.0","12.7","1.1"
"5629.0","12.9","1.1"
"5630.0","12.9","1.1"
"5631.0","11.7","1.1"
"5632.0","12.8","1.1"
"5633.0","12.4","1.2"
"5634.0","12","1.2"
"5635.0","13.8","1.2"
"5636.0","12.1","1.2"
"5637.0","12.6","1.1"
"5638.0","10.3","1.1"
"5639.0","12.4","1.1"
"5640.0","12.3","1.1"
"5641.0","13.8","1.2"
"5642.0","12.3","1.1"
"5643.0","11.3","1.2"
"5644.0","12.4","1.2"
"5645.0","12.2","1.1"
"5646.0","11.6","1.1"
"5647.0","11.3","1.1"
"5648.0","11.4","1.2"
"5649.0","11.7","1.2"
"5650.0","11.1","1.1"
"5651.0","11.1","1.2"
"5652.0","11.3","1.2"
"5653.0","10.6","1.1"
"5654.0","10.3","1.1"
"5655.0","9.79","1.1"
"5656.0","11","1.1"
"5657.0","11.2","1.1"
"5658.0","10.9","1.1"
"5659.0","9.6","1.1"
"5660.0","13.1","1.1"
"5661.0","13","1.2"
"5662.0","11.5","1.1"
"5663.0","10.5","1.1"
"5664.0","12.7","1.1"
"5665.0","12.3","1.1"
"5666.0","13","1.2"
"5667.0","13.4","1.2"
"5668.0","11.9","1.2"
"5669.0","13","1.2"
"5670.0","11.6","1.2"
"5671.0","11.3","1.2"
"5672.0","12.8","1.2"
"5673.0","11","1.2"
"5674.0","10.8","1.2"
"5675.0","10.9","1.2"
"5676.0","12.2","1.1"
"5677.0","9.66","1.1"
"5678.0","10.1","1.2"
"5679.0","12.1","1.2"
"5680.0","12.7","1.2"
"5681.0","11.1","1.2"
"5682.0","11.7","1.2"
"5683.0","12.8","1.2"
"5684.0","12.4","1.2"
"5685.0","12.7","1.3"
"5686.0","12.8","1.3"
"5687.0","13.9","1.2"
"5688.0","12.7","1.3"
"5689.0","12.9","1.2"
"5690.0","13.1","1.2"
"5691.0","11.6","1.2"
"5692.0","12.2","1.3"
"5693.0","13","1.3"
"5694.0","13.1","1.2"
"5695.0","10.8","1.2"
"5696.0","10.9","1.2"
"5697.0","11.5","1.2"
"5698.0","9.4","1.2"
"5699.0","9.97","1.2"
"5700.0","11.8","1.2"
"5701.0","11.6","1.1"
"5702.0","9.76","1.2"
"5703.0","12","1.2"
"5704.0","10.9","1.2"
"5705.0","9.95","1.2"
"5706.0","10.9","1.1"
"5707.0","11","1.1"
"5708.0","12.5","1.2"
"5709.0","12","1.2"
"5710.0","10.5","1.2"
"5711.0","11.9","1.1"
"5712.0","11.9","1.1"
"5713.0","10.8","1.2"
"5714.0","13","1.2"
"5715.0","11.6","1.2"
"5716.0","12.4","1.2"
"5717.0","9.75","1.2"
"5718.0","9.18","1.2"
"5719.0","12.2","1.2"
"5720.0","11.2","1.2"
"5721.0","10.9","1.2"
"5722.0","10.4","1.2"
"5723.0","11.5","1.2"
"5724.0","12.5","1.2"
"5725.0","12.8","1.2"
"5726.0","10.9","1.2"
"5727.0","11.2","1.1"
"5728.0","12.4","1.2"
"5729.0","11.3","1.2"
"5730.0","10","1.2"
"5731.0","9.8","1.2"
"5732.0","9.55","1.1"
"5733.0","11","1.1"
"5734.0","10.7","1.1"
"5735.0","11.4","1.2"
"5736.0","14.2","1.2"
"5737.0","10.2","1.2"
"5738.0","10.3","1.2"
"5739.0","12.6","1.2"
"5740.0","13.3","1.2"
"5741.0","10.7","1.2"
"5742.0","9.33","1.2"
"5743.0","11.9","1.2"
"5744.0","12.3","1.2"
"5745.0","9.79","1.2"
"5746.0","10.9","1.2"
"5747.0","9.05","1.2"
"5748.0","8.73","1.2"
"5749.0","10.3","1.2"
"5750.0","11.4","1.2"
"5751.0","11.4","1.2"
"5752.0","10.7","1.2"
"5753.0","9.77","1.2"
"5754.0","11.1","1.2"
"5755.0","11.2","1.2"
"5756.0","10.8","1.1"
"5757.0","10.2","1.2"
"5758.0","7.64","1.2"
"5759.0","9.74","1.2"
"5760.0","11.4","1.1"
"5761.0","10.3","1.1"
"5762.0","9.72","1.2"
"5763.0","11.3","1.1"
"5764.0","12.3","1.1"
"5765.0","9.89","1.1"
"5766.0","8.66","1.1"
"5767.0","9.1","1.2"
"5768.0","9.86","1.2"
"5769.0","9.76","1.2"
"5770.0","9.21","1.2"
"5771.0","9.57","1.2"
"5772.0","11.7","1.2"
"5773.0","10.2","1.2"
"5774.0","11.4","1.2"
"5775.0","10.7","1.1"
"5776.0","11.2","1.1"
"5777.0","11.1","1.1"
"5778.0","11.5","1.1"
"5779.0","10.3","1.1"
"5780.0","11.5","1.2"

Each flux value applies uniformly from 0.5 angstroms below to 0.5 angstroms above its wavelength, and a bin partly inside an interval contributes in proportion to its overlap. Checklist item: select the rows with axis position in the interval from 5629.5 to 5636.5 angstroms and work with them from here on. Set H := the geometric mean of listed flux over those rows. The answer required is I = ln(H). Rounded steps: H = 12.5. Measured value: 2.53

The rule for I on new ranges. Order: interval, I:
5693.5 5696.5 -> 2.45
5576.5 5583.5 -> 2.31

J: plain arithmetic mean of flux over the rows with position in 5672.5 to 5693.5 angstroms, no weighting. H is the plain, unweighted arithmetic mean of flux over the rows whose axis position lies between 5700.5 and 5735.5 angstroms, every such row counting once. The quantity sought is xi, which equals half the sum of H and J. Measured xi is 11.6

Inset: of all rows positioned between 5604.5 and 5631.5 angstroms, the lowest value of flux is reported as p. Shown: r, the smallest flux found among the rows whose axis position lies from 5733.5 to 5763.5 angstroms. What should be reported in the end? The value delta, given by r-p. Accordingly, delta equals -1.4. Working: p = 9.04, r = 7.64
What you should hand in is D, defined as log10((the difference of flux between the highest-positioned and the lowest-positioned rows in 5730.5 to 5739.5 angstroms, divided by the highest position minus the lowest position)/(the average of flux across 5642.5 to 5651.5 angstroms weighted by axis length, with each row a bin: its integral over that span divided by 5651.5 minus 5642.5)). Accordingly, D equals -1.52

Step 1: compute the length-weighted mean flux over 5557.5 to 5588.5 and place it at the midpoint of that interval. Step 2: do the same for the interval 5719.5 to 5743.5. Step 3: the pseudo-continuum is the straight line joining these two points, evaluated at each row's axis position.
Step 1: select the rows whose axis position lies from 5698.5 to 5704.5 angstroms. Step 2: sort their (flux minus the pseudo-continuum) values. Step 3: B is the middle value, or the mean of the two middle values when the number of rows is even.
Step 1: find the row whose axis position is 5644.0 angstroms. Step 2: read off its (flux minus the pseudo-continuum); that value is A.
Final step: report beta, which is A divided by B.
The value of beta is 16.5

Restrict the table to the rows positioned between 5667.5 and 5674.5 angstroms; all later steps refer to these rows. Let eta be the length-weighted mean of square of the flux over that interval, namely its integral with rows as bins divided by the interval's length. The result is 139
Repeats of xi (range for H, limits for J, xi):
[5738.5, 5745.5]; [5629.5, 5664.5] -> 11.6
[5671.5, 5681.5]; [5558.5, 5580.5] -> 11.3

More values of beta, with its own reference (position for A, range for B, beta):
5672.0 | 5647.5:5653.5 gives 8.9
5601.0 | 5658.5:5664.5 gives -1.7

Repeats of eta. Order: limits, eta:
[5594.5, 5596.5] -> 129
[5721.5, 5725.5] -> 140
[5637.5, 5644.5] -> 148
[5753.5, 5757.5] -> 117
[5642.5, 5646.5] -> 141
